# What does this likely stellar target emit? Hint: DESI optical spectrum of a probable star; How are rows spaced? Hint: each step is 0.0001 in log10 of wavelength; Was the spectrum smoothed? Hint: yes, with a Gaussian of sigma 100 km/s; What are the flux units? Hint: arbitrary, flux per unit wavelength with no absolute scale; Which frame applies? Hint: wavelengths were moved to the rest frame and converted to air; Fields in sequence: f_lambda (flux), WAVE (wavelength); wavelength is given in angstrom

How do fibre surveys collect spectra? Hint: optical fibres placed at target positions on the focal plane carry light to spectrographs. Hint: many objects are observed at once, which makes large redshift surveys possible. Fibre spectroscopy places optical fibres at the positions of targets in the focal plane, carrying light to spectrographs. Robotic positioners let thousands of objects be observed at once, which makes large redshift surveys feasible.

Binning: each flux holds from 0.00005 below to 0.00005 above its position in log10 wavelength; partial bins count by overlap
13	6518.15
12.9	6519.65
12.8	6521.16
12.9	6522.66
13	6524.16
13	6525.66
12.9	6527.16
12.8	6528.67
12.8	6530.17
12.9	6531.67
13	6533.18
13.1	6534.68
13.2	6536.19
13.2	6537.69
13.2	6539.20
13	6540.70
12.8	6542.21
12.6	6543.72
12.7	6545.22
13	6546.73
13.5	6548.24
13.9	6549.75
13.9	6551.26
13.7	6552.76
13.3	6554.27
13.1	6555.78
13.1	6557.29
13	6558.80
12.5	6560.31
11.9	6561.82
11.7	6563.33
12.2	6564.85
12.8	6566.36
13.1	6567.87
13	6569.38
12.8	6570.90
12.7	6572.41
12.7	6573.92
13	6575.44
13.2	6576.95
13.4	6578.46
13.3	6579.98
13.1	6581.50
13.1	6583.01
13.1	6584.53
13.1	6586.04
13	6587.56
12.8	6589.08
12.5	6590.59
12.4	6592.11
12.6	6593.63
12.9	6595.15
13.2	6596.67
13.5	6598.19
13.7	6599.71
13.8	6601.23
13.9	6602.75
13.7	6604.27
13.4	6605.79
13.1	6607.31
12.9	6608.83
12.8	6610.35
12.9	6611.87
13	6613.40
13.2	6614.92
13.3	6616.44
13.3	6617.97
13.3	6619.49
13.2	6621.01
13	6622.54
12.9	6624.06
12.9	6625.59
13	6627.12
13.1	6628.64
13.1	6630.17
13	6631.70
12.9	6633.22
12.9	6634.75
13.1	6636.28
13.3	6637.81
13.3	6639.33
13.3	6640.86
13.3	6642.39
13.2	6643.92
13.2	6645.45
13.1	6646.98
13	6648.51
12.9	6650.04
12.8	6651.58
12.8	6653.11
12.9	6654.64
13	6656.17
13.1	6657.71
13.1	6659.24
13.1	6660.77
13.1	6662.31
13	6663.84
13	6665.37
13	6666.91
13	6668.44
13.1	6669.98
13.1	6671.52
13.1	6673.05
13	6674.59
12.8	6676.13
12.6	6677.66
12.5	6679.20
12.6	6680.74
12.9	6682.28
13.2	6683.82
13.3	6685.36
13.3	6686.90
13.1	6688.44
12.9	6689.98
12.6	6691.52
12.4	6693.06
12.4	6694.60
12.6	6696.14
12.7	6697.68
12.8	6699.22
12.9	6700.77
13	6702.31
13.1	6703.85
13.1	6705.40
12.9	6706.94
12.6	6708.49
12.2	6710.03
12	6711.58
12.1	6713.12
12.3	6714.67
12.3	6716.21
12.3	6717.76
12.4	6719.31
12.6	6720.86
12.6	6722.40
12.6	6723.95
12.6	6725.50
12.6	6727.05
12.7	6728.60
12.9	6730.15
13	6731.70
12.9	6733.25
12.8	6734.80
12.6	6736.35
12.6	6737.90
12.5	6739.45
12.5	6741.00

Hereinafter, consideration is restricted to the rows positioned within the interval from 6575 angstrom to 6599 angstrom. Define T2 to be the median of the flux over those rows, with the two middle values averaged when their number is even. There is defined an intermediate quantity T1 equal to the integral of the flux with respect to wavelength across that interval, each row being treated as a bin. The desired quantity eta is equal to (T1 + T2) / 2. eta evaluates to 163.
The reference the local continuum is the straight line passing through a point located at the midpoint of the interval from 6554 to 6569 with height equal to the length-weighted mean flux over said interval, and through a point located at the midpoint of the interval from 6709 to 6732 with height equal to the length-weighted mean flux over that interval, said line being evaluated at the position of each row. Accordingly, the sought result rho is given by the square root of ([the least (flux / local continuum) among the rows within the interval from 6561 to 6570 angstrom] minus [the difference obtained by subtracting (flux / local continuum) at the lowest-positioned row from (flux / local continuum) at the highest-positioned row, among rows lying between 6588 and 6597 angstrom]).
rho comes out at 0.94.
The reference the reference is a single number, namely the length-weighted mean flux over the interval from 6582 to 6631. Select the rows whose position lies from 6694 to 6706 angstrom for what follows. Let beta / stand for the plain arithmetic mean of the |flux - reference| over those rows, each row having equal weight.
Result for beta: 0.29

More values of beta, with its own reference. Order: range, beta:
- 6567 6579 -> 0.22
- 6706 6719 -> 0.78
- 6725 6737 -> 0.35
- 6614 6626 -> 0.16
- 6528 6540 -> 0.15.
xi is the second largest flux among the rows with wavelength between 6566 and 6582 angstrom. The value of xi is 13.3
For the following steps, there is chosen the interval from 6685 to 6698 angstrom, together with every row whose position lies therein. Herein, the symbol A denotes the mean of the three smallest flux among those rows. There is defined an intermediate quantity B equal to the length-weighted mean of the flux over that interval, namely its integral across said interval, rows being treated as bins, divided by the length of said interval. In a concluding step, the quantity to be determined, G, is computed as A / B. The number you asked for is 0.974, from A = 12.5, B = 12.81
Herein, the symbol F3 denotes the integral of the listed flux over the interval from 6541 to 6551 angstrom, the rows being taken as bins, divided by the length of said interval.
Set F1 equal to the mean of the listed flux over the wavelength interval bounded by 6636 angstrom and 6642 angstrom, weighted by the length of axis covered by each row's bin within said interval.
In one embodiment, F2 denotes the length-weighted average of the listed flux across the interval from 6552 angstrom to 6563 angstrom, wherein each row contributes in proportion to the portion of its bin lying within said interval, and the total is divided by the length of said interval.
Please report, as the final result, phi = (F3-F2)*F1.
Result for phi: 3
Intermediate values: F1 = 13.3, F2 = 12.9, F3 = 13.1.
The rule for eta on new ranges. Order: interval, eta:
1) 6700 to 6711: 77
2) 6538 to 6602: 422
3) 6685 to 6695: 71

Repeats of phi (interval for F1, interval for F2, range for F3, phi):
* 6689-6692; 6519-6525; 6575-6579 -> 4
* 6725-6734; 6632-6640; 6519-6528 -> -3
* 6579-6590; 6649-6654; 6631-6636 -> 2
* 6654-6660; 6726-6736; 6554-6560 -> 3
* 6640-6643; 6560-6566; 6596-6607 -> 20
